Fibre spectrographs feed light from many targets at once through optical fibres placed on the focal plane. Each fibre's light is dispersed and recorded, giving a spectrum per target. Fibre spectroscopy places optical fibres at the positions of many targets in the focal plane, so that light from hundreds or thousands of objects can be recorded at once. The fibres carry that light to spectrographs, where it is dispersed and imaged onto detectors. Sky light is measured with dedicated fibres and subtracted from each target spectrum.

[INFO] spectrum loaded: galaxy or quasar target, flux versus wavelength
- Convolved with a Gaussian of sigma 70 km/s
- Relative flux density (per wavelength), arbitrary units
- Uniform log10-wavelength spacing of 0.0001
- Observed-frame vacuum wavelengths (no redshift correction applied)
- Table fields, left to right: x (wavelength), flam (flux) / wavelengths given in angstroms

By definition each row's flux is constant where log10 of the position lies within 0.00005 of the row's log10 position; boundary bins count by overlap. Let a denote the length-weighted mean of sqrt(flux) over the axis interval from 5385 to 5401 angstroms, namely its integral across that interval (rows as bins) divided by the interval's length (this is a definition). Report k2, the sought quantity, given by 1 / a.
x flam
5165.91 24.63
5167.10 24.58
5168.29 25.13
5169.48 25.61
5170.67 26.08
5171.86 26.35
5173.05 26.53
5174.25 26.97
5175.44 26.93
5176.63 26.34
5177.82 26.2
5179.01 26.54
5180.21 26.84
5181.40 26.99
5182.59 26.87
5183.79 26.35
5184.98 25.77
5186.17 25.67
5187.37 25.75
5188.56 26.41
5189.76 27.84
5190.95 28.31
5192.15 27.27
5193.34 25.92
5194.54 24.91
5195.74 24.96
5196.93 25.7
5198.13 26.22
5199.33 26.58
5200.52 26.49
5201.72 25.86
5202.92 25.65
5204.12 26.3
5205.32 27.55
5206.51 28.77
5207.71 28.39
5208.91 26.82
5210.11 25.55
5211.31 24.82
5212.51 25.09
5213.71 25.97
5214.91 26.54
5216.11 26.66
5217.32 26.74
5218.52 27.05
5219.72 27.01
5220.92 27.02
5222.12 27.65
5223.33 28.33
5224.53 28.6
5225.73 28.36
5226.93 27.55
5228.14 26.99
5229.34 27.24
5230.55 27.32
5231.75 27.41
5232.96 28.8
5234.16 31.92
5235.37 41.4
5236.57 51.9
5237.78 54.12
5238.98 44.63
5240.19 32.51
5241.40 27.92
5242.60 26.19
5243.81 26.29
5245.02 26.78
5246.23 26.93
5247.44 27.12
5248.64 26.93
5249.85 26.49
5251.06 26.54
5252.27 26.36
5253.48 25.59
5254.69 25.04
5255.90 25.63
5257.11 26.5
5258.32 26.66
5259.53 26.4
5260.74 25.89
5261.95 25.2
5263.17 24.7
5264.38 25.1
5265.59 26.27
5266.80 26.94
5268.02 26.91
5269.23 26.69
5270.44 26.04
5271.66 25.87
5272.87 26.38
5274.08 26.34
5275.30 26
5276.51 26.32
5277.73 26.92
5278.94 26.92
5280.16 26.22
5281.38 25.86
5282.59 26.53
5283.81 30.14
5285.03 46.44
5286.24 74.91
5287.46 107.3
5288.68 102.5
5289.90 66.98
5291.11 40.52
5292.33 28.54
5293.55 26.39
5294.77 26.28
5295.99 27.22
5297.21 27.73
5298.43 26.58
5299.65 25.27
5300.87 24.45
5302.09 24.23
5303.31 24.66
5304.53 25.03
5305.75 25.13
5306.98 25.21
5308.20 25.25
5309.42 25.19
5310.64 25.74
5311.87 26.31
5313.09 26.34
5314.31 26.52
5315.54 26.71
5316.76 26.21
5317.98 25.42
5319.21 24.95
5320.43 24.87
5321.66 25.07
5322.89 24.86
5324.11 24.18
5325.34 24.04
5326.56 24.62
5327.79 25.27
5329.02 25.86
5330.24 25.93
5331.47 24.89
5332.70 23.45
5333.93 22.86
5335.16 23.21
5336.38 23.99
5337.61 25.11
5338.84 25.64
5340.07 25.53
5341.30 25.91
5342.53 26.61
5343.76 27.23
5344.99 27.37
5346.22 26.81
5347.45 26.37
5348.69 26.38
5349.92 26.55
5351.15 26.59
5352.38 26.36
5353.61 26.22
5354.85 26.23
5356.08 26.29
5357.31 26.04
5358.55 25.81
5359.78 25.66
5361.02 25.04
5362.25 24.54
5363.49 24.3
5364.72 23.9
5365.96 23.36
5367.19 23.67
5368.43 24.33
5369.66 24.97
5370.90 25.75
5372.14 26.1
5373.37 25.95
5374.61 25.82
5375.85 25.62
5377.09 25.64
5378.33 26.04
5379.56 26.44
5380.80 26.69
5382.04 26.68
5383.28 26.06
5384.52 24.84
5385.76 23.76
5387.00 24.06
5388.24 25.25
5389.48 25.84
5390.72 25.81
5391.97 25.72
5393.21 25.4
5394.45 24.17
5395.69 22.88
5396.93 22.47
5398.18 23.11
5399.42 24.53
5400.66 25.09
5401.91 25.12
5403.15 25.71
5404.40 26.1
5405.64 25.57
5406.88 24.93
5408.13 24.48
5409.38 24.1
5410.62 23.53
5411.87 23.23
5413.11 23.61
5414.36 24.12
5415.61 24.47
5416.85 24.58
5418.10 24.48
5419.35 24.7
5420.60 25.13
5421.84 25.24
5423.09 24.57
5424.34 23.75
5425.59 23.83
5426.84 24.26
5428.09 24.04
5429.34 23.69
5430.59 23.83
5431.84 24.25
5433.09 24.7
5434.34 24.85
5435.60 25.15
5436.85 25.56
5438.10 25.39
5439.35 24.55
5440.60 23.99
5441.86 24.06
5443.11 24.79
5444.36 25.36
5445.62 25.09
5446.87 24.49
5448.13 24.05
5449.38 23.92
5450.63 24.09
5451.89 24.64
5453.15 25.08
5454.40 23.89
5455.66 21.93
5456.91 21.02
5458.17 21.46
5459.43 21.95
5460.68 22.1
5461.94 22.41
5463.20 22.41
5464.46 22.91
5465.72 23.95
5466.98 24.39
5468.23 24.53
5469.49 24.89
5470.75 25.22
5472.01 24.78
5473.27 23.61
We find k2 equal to 0.202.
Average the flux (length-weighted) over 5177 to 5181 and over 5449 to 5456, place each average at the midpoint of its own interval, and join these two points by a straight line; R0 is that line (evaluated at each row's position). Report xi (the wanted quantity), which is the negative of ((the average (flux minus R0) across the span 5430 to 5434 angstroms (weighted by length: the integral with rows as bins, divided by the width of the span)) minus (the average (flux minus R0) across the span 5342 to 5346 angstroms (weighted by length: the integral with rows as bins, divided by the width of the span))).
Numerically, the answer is 1.9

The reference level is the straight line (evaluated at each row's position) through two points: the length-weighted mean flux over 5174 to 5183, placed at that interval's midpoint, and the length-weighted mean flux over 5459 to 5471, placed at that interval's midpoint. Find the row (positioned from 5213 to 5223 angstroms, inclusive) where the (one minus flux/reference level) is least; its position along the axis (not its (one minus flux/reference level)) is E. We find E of 5222.12 angstroms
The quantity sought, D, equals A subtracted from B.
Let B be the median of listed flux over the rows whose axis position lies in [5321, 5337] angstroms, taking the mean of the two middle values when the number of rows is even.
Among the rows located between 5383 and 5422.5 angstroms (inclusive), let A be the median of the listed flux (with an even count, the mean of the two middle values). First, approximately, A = 24.6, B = 24.6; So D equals 0.0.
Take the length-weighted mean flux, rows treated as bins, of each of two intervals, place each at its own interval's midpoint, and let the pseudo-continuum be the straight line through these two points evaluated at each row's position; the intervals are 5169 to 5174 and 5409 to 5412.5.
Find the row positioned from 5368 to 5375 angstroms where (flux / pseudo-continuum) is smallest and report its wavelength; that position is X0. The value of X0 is 5368.43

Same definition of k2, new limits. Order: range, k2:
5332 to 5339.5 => 0.204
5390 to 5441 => 0.202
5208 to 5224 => 0.194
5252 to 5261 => 0.196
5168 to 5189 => 0.195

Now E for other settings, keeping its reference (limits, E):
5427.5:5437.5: 5436.85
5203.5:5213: 5206.51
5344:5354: 5344.99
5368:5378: 5372.14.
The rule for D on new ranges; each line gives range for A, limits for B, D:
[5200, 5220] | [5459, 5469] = -3.9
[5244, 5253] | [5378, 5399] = -1.4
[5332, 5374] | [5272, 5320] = 0.6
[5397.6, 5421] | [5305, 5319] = 1.2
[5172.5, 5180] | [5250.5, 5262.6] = -0.4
